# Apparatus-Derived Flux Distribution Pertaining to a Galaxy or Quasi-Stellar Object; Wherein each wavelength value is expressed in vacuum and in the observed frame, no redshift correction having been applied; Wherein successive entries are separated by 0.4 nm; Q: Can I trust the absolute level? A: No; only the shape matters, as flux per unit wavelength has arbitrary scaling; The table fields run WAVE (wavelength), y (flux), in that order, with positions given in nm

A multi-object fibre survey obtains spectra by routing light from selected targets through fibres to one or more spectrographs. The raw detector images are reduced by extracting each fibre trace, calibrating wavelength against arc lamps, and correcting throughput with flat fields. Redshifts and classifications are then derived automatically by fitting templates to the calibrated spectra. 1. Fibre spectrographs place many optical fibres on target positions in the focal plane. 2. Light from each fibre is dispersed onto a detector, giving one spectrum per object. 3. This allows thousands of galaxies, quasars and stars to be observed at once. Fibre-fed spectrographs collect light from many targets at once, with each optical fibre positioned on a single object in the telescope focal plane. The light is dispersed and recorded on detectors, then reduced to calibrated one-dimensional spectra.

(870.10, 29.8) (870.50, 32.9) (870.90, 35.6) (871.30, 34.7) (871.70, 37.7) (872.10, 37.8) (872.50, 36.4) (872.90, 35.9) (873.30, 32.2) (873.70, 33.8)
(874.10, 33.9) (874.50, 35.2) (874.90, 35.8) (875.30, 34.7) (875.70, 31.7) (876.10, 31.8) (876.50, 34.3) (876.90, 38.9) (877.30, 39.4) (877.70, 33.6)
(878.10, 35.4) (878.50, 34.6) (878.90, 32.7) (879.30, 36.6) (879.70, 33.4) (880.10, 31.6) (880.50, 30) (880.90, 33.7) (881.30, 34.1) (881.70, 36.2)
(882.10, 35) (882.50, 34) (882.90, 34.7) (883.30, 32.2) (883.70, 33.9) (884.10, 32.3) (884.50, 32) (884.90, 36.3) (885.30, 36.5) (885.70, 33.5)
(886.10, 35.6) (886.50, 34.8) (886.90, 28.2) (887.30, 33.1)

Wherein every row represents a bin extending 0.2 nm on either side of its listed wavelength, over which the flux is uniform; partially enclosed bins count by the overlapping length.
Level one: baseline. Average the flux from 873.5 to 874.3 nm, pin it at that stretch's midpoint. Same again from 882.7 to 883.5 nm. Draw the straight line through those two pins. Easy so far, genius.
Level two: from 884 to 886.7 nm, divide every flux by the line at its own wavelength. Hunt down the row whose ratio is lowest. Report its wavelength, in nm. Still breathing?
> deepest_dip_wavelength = 884.50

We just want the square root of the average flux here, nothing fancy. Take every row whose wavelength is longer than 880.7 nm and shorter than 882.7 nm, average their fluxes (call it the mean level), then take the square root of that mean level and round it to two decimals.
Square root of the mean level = 5.88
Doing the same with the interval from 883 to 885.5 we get 5.82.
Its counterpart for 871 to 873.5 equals 5.98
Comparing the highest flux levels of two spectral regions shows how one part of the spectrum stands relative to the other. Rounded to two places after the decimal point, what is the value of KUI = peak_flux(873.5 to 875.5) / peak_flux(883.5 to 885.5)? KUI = 0.98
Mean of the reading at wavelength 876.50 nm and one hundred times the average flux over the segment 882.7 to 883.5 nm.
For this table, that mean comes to 1690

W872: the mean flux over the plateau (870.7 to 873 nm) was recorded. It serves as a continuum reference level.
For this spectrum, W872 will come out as 36.4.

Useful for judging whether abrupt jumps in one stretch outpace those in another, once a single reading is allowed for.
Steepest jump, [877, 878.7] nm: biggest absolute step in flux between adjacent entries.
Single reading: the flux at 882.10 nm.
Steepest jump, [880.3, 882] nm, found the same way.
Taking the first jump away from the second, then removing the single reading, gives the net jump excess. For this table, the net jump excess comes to -37.1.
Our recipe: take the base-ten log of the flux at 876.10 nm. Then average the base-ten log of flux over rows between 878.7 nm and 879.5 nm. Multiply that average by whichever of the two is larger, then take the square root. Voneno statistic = 1.539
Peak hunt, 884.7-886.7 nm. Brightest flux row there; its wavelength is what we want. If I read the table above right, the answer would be 885.30 nm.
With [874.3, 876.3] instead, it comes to 874.90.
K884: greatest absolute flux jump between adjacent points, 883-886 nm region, 4.3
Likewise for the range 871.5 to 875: 3.7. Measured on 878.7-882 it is 3.9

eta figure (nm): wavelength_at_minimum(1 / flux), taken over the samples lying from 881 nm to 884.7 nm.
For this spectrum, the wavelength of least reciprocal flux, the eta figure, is 881.70 nm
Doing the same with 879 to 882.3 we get 879.30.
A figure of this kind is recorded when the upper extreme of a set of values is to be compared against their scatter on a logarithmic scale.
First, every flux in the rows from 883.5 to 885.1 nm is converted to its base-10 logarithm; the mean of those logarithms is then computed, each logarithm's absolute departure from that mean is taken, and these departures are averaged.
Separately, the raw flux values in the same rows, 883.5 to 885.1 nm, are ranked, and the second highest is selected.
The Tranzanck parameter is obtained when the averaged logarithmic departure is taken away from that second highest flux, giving 33.9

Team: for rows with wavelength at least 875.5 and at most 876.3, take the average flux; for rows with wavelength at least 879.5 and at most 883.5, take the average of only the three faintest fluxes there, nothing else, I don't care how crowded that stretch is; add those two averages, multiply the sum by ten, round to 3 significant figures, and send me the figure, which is 630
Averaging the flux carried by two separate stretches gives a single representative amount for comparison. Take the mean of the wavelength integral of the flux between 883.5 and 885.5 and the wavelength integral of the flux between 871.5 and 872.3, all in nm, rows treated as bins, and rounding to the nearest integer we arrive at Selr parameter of 49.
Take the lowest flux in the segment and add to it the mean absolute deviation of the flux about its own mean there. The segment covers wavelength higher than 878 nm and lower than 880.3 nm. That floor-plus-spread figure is 33.1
